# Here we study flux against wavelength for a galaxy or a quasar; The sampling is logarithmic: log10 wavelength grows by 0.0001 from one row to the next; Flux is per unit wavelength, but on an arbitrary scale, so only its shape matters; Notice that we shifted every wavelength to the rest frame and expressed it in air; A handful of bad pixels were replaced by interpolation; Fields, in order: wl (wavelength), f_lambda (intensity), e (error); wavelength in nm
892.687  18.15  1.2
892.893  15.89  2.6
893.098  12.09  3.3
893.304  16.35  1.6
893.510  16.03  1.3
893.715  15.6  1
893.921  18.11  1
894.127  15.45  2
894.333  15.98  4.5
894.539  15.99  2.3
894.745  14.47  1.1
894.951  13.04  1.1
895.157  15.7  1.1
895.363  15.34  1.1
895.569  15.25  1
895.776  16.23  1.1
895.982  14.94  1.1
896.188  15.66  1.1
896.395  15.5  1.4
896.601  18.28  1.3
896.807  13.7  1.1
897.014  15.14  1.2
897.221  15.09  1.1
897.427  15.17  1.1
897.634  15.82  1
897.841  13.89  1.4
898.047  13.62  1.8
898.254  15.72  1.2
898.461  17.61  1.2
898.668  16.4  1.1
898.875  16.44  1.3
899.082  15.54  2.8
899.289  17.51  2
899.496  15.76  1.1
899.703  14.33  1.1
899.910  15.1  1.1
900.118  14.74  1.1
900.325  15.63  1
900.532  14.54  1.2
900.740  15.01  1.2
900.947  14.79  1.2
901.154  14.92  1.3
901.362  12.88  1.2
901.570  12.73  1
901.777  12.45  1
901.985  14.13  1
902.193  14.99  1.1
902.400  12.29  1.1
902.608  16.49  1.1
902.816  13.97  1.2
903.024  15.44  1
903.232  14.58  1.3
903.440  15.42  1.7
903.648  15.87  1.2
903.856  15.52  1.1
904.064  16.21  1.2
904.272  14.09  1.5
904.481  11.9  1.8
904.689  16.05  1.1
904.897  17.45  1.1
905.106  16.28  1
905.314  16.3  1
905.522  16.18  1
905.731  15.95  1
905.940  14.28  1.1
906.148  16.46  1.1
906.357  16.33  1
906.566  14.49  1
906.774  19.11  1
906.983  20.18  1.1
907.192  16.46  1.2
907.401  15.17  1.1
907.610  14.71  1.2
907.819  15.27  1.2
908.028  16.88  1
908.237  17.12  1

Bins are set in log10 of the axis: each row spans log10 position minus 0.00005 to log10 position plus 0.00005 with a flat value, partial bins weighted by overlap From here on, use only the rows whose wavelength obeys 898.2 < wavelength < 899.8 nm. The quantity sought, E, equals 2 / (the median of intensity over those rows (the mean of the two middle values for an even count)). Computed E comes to 0.124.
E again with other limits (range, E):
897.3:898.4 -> 0.132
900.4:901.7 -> 0.136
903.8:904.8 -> 0.129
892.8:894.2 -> 0.126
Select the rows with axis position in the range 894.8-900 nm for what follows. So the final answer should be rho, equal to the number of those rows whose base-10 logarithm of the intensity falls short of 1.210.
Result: 19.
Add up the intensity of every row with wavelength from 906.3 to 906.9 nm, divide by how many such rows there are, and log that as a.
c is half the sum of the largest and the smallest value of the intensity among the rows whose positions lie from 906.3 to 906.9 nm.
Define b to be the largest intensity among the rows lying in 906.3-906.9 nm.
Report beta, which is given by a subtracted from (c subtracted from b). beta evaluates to -14.3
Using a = 16.6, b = 19.11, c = 16.8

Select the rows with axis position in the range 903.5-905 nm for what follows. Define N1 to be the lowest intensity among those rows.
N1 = 11.9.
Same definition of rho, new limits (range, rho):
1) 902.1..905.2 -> 12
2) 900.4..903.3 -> 13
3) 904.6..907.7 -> 7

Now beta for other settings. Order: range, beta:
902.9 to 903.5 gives -14.7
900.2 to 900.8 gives -14.5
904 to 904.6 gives -11.9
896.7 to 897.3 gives -13.9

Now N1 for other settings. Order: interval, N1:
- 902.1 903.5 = 12.29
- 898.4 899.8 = 14.33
